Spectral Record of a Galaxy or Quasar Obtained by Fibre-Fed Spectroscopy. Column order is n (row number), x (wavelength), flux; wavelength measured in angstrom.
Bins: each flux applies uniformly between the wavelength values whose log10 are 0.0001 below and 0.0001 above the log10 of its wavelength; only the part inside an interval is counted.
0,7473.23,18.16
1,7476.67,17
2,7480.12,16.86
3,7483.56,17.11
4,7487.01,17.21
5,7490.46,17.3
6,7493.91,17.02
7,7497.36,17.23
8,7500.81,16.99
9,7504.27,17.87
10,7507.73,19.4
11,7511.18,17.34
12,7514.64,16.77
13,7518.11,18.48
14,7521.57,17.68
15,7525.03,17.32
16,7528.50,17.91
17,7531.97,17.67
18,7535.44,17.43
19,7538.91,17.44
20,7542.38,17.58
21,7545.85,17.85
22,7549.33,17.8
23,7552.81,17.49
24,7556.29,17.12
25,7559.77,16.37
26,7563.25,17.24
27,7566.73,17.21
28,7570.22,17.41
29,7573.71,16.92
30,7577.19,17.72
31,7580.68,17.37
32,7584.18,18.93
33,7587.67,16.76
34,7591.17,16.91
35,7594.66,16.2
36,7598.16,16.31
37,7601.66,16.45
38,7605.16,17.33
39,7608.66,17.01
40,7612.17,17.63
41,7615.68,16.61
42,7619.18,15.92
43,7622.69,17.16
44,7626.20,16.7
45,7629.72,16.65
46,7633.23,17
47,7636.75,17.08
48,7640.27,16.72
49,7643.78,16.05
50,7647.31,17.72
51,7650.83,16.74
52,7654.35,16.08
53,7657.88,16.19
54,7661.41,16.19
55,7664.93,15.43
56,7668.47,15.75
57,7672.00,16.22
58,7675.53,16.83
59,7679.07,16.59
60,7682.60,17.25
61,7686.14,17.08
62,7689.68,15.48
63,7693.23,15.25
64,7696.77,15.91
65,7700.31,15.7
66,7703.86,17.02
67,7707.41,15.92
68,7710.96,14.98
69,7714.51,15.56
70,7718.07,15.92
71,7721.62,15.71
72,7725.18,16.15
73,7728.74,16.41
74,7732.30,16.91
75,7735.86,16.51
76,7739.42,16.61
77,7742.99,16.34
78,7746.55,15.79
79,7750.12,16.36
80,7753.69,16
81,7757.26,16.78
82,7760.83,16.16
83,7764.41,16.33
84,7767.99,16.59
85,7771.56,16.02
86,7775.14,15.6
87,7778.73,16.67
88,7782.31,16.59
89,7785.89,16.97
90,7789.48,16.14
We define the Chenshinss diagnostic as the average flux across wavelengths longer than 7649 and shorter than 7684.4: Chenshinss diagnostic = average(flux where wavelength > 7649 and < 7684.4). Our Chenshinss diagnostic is 16.3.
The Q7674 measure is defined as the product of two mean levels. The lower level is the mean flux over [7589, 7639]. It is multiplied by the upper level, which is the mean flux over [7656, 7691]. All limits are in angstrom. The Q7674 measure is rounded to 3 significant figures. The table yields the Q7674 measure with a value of 274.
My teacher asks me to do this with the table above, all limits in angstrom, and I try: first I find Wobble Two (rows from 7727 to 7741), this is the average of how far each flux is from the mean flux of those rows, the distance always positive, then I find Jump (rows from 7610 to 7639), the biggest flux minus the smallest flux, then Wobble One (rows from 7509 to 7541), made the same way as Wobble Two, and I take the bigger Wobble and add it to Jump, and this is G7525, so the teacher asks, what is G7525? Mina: 2.0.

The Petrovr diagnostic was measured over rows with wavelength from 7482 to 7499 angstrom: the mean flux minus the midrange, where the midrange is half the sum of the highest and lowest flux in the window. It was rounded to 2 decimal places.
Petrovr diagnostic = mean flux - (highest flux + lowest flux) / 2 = 0.01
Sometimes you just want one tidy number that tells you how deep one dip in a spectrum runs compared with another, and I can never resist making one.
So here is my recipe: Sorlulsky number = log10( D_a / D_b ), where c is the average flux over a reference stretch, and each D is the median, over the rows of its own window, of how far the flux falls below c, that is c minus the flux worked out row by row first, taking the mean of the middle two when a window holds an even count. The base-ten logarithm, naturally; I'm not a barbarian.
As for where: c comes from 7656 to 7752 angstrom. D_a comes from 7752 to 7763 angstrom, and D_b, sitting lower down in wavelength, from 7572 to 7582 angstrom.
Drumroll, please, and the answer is -2.1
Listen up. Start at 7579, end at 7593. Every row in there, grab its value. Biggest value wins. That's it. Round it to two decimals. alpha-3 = 18.93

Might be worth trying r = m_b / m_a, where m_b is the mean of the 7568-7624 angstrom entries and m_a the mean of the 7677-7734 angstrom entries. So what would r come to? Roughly 1.06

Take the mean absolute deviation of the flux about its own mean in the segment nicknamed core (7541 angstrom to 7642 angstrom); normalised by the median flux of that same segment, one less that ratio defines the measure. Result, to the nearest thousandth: 0.973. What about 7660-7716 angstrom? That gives 0.963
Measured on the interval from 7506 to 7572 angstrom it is 0.976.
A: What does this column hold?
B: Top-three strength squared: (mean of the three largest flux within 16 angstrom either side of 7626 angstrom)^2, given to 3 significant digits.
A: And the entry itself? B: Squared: 299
